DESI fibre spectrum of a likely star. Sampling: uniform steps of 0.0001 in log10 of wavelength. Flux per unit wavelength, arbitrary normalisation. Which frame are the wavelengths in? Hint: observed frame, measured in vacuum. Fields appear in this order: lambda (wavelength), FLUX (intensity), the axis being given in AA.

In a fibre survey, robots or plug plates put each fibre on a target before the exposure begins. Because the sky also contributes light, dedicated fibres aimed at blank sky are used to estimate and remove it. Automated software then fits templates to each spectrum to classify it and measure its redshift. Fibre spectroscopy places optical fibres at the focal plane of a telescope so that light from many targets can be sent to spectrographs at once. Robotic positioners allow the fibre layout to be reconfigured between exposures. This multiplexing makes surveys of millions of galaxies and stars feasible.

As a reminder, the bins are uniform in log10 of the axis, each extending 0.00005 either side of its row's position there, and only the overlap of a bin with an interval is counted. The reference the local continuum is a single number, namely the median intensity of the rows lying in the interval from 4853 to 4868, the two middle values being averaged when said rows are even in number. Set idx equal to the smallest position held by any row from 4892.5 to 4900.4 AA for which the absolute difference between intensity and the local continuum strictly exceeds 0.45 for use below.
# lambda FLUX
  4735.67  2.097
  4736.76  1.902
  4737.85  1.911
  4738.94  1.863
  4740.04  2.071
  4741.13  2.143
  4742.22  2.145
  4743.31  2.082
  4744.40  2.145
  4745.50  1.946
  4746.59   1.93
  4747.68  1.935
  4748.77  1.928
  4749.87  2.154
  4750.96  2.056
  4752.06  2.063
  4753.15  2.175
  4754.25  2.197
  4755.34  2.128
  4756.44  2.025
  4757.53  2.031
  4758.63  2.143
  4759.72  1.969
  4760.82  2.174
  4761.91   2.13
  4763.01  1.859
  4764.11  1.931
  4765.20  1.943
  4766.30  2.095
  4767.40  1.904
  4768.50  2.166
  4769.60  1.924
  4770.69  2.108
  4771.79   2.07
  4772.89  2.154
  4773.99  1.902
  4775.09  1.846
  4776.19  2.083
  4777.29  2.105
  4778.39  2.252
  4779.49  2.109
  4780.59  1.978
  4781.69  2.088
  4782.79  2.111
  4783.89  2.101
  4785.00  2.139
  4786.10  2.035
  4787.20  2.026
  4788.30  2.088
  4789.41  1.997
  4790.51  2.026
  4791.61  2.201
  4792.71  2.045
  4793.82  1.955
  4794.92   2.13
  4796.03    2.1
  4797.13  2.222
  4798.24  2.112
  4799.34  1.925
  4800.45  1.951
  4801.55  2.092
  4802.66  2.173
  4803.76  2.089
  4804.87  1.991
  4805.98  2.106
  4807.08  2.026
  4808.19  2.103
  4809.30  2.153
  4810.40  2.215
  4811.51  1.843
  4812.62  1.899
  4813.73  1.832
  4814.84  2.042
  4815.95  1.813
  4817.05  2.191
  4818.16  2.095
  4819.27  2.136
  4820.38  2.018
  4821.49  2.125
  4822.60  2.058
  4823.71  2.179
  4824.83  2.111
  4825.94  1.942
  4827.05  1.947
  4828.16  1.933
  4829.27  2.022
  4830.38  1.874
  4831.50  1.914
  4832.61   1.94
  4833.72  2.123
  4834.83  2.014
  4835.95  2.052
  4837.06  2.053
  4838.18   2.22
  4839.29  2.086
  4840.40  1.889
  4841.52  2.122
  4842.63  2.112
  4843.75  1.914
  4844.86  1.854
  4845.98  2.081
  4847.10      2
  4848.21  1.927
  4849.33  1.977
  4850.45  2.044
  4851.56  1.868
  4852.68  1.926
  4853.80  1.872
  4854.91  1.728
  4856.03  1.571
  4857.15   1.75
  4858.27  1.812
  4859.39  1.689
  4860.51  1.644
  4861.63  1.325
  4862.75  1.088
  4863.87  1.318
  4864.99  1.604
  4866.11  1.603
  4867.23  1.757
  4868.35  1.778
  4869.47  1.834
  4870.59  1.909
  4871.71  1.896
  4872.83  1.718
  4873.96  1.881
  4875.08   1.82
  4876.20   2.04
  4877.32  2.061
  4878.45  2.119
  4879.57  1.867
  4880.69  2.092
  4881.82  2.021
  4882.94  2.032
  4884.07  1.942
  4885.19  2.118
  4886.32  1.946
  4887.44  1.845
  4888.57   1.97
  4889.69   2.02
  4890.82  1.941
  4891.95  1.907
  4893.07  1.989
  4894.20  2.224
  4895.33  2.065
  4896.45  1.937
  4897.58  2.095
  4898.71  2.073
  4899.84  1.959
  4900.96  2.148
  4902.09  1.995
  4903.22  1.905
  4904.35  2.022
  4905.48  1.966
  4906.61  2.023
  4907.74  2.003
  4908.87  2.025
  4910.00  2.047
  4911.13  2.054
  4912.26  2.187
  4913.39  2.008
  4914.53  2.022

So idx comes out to 4894.20 AA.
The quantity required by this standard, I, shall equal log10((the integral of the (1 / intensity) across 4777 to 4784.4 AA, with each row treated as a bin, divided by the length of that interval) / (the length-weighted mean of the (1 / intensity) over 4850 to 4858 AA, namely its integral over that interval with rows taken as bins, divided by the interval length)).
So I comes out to -0.066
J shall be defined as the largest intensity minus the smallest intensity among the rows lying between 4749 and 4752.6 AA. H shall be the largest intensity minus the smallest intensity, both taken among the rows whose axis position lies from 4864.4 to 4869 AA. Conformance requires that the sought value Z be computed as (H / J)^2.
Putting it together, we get 3.2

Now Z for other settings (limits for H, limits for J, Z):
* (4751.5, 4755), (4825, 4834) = 0.3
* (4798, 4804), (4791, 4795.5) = 1.0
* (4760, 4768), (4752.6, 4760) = 1.9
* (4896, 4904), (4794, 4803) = 0.7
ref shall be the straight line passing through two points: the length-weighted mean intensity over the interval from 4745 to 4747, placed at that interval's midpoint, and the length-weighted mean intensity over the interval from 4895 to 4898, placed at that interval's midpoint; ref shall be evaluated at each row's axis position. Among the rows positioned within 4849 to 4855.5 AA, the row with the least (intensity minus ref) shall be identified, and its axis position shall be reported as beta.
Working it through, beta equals 4854.91 AA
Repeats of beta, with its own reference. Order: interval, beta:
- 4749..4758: 4756.44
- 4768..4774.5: 4773.99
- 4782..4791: 4789.41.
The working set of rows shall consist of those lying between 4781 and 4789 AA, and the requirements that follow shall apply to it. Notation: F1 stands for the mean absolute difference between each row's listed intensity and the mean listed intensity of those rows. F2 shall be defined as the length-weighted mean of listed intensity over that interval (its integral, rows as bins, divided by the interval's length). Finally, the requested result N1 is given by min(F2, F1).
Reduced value 0.031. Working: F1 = 0.031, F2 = 2.08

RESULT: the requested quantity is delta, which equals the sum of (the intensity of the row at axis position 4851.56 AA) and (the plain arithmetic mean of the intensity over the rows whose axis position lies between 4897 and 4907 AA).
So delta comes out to 3.889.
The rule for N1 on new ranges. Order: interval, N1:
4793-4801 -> 0.097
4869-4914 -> 0.082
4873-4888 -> 0.092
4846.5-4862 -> 0.152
